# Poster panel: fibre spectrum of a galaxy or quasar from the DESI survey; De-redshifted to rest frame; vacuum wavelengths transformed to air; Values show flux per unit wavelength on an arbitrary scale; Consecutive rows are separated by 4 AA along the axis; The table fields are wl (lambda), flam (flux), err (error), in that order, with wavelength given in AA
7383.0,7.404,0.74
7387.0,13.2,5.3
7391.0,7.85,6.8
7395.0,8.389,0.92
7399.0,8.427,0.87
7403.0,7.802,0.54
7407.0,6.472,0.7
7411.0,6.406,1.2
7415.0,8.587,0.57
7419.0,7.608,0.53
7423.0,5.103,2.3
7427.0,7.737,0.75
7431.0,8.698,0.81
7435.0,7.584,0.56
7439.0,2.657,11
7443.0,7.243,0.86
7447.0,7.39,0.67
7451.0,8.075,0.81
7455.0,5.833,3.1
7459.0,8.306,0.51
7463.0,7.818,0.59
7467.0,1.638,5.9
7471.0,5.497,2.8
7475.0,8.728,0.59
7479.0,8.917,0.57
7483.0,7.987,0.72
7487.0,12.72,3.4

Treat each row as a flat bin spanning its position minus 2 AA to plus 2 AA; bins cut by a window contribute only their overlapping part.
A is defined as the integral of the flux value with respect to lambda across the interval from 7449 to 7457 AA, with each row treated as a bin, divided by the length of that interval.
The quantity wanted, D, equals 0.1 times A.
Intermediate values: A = 7.0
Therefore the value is 0.70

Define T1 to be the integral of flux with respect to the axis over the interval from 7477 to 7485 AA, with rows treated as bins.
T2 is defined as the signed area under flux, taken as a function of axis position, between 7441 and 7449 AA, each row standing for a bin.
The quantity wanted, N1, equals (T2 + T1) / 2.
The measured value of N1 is 63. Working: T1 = 68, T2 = 59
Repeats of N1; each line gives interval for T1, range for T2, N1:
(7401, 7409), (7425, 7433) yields 61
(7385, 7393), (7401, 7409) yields 71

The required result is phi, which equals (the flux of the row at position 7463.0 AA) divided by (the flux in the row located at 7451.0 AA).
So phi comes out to 0.97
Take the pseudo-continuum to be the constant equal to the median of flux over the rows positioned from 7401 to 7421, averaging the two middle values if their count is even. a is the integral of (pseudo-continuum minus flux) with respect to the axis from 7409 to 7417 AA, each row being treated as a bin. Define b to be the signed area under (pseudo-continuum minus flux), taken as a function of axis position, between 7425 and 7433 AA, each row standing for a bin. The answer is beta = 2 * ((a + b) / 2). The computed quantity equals -4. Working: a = 1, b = -5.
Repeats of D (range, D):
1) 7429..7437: 0.81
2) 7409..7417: 0.75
